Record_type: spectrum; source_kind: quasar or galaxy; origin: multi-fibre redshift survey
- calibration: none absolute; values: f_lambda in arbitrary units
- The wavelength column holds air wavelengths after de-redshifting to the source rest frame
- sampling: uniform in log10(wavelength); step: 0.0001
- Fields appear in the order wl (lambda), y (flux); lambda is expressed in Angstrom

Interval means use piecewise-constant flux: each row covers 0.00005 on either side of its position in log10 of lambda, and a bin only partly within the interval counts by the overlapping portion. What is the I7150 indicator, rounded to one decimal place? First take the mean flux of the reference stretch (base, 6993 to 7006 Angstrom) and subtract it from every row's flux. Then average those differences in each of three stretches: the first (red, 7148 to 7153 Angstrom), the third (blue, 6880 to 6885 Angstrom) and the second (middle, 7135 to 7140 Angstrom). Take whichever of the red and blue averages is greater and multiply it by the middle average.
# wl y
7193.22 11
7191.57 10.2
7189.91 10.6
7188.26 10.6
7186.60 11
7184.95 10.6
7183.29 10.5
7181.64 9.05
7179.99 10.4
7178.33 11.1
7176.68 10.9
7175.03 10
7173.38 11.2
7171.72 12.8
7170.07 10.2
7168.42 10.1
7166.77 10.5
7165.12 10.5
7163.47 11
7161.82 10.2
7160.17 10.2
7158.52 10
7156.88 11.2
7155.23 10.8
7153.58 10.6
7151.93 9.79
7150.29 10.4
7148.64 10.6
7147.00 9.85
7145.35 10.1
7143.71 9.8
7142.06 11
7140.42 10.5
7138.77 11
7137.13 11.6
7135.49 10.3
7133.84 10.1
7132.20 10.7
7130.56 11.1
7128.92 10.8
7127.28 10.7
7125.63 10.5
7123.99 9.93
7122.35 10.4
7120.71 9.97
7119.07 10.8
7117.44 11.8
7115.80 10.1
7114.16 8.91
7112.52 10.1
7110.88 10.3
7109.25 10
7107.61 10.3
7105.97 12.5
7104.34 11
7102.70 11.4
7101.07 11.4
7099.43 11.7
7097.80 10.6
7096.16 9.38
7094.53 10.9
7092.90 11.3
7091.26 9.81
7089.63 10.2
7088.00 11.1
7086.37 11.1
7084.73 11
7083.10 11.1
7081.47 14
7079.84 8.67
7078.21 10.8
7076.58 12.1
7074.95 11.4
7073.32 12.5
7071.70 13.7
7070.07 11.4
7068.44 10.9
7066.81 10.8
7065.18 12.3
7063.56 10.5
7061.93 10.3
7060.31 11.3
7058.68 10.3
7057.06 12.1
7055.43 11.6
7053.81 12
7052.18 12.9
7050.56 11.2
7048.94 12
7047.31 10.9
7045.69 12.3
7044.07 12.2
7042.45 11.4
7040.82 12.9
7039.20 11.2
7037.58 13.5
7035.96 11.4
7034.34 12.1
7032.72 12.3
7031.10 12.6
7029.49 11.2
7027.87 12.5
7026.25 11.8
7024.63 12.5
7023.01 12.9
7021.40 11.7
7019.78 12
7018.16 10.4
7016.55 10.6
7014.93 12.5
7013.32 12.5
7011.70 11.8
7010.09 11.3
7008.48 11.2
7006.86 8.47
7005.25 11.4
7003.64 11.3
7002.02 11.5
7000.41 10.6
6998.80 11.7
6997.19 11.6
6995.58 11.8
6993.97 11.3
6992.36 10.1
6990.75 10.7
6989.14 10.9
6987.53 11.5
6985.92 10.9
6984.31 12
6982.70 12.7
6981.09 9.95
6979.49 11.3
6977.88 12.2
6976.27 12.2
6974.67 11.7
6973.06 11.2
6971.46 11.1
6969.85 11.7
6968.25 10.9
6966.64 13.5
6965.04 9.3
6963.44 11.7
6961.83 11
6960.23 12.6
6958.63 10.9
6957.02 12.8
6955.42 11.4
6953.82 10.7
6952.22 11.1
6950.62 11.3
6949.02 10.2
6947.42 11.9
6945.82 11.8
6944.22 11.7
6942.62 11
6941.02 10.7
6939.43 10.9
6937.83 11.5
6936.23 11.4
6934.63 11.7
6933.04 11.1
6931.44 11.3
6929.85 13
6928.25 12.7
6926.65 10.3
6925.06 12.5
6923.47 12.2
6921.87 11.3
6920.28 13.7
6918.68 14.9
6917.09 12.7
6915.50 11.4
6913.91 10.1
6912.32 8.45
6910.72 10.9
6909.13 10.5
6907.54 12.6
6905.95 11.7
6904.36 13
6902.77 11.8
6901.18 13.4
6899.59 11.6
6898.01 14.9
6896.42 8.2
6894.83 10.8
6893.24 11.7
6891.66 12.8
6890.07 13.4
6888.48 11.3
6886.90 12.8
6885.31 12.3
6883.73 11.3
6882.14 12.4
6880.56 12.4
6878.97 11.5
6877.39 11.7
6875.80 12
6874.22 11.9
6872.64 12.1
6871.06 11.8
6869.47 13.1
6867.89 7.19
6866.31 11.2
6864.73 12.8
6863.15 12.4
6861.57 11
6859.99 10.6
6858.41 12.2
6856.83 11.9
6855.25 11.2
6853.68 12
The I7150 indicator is -0.3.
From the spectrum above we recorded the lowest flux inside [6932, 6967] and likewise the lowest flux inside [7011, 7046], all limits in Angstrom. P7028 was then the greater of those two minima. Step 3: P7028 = 10.4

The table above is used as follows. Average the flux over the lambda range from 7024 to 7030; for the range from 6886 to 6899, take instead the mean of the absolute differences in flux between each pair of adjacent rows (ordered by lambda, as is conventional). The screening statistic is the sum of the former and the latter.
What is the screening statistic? 14.2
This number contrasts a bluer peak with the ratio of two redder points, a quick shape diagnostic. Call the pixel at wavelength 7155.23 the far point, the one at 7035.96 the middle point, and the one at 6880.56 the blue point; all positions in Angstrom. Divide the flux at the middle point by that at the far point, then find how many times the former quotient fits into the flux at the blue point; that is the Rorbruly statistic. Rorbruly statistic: 11.7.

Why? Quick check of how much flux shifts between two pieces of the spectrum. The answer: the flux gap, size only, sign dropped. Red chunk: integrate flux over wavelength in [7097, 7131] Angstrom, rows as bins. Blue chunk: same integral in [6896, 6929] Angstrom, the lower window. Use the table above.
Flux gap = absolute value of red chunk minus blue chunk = 29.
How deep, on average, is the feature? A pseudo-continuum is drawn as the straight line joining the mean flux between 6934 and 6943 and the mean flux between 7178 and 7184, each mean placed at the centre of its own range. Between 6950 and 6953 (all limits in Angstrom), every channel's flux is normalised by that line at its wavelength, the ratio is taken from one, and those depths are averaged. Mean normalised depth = 0.00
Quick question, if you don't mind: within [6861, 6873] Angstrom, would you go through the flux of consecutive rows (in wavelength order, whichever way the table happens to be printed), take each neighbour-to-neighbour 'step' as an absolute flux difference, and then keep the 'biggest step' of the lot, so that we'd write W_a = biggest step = 5.9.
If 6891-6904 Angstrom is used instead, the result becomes 6.7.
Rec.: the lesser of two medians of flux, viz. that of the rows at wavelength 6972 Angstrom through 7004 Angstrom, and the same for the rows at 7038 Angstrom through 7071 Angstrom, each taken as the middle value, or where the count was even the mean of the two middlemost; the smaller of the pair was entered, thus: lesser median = 11.4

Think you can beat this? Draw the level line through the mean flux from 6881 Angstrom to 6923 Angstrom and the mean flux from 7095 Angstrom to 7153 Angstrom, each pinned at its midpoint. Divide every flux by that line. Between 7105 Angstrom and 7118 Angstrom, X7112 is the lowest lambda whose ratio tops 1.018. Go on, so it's 7105.97 Angstrom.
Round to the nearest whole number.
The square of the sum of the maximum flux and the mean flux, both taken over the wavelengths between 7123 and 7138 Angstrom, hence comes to 494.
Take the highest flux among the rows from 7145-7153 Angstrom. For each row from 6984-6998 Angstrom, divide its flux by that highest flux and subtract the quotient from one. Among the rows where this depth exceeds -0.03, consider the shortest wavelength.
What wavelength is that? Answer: 6985.92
